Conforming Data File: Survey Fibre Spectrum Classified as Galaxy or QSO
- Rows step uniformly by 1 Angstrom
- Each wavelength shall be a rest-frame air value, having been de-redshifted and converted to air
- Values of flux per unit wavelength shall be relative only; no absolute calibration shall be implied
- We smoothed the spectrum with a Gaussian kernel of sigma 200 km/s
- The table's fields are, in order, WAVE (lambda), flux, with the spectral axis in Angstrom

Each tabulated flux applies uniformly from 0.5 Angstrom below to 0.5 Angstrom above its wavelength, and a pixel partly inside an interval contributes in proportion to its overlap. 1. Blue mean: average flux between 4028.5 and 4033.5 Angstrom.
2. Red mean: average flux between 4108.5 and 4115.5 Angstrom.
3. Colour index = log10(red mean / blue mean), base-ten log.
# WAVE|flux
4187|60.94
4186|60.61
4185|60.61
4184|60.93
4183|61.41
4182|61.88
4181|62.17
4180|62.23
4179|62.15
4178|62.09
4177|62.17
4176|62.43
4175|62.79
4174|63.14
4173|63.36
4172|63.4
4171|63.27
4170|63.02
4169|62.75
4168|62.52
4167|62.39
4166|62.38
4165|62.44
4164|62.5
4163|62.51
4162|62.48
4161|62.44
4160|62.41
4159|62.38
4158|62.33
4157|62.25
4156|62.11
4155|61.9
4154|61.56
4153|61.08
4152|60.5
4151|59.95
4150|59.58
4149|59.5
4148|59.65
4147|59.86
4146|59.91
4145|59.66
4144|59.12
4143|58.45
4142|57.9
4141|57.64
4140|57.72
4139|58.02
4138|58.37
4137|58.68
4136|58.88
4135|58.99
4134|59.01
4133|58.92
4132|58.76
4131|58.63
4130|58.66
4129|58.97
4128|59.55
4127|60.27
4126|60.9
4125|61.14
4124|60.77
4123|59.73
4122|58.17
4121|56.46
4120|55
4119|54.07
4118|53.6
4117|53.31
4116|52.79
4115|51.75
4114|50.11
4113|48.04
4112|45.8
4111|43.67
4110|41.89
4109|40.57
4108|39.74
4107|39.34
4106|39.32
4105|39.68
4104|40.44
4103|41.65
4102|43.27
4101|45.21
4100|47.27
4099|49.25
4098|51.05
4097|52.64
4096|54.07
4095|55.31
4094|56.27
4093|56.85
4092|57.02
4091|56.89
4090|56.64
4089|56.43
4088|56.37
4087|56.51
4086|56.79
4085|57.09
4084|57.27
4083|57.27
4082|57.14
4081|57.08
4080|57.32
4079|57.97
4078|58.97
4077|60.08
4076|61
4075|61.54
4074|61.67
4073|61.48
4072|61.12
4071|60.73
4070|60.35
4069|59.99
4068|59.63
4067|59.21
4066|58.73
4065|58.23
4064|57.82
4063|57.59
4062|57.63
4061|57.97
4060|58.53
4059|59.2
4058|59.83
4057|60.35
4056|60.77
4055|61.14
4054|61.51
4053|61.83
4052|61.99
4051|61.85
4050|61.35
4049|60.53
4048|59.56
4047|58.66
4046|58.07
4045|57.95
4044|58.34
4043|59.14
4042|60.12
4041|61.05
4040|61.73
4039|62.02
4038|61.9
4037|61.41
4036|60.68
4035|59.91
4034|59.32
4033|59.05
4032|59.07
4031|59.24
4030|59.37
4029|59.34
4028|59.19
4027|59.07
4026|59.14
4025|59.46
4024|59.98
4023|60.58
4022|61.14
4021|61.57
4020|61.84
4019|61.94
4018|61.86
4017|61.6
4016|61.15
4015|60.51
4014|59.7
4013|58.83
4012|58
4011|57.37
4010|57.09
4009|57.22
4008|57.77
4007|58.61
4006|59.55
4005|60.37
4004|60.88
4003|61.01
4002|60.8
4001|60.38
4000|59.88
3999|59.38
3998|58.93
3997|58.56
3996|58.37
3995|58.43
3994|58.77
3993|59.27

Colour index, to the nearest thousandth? -0.110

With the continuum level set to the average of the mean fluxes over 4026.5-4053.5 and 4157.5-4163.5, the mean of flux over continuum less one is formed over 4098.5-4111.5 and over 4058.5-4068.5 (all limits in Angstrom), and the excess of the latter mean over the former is 0.26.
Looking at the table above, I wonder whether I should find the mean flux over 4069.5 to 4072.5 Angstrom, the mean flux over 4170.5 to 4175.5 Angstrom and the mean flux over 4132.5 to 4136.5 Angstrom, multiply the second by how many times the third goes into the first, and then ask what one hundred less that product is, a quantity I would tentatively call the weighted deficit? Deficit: 35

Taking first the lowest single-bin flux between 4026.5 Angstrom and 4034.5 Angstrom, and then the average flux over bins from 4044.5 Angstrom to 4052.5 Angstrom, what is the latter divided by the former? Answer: 1.02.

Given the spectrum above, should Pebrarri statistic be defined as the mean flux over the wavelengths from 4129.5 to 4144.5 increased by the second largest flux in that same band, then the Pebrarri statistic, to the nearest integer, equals 118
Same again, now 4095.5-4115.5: 98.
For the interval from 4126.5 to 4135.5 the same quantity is 119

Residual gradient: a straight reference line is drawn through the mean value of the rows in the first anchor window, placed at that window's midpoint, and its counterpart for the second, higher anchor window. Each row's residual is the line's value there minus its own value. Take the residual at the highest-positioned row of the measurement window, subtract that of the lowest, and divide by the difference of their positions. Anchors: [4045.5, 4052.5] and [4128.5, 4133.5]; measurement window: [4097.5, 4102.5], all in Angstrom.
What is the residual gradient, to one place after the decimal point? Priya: 1.9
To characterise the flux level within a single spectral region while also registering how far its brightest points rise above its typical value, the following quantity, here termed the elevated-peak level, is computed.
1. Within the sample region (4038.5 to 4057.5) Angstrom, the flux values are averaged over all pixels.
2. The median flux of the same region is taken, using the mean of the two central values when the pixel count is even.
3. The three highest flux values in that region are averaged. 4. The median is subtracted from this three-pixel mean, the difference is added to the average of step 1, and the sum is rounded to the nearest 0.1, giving 61.6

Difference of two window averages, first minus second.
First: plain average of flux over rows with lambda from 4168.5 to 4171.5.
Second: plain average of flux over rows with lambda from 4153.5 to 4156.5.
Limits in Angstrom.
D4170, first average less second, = 1.2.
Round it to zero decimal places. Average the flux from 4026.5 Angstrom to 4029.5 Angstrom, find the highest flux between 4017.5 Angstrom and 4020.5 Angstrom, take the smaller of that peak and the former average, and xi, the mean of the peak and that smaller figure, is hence 61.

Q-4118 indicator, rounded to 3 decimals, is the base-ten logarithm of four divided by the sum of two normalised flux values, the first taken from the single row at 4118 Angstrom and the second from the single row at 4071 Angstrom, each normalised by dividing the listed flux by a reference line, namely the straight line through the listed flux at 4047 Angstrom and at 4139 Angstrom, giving 0.310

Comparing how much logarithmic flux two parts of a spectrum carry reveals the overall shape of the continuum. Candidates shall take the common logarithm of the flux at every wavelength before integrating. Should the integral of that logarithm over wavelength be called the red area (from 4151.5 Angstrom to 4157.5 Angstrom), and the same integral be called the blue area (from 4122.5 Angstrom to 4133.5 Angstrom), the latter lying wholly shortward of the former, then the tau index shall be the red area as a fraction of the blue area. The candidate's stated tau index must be 0.55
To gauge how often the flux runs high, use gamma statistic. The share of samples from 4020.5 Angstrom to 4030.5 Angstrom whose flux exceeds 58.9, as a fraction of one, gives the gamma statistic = 1.0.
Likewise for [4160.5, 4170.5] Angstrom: 1.0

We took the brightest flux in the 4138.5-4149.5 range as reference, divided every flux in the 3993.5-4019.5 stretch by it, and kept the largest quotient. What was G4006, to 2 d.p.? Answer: 1.03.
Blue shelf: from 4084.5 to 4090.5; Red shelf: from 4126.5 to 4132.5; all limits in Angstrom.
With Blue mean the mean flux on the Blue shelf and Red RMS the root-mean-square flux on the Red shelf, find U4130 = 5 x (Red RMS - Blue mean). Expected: 13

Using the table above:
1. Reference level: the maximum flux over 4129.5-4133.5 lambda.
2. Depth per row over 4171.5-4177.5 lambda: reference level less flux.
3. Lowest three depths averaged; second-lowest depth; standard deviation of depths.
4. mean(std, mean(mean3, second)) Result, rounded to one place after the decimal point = -2.0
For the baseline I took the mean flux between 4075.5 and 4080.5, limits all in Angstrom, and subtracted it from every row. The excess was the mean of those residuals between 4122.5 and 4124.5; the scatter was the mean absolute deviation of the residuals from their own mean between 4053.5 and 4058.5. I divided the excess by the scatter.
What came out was 2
